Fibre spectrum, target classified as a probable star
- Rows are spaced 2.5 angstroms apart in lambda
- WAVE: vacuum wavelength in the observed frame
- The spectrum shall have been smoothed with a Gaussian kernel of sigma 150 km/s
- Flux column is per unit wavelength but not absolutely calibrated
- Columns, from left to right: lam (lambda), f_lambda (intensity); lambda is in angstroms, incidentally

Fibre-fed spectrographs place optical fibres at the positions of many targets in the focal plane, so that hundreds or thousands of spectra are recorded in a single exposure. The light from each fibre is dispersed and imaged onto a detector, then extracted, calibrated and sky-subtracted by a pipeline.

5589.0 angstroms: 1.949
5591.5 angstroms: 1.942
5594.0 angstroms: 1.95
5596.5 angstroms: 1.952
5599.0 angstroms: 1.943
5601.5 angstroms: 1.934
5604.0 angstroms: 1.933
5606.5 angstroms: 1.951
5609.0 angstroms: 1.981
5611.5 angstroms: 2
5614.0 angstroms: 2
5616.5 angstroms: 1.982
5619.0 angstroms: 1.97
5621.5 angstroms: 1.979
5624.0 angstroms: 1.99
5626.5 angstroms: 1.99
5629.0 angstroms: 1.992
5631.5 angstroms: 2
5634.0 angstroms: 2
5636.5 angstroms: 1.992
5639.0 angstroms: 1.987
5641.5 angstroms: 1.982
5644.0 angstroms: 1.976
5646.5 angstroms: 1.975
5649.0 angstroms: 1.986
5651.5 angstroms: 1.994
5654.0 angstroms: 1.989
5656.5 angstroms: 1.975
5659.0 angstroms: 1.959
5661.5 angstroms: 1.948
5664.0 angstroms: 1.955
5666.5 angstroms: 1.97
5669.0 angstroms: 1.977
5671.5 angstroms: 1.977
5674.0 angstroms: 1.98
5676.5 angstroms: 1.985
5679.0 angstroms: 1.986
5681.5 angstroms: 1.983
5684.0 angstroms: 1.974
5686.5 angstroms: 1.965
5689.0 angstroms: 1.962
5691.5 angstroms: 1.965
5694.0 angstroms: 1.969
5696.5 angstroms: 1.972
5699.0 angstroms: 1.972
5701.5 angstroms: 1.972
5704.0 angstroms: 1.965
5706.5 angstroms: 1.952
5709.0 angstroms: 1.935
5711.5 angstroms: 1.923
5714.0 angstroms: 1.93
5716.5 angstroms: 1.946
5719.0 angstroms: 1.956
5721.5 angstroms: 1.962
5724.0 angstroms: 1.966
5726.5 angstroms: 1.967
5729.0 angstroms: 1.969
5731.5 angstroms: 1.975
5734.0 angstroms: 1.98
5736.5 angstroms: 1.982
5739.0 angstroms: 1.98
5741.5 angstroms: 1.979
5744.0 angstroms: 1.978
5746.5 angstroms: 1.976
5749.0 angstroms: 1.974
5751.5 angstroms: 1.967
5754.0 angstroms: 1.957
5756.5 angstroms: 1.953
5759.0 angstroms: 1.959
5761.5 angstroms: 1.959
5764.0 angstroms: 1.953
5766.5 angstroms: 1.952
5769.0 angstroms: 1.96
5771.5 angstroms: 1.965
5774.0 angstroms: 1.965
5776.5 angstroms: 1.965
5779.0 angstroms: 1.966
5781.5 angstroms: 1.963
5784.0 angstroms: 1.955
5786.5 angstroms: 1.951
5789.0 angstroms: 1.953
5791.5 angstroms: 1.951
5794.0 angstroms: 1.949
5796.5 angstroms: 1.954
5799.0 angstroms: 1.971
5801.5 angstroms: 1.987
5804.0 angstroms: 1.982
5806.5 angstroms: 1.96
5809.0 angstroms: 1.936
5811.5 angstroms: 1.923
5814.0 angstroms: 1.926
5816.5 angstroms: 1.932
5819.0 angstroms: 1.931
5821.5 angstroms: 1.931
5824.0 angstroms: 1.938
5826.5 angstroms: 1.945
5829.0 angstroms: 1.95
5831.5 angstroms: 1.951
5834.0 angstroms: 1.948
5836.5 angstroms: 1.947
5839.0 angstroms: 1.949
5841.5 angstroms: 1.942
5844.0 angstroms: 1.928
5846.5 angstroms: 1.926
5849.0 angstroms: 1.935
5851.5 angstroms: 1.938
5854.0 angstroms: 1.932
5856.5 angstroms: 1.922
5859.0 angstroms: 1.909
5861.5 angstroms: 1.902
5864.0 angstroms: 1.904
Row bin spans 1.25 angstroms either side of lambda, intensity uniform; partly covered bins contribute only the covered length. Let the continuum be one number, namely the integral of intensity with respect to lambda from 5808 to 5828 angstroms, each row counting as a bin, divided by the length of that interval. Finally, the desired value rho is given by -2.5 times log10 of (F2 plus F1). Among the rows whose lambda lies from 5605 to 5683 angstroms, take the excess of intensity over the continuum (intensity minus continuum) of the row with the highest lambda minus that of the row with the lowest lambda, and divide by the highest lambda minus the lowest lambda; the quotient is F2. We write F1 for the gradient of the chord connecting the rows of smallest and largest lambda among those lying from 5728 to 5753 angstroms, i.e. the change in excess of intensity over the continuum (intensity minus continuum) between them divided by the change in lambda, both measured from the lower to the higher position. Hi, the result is 8.7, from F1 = -0.0001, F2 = 0.0004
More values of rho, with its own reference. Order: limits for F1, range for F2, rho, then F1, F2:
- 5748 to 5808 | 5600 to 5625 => 6.6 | -0.0002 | 0.0025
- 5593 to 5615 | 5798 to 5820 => 8.3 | 0.0025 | -0.0020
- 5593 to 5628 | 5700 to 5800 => 7.3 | 0.0012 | 0.0000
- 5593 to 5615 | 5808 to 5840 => 6.3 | 0.0025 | 0.0004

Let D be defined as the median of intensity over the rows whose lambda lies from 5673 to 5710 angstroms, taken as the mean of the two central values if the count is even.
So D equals 1.97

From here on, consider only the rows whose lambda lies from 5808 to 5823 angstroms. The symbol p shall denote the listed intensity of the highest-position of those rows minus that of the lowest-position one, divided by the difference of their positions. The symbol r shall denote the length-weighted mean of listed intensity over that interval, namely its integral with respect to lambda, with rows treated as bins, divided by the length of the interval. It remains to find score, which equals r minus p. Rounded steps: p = -0.0004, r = 1.93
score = 1.930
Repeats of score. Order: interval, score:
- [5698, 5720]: 1.951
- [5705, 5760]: 1.962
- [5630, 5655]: 1.989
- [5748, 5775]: 1.961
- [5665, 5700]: 1.974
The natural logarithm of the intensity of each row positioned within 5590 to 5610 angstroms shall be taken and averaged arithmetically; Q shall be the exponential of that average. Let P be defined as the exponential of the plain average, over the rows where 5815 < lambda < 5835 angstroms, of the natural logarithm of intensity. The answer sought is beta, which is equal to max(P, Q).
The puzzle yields 1.95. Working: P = 1.94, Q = 1.95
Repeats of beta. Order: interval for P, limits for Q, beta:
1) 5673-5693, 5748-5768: 1.97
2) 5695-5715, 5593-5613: 1.96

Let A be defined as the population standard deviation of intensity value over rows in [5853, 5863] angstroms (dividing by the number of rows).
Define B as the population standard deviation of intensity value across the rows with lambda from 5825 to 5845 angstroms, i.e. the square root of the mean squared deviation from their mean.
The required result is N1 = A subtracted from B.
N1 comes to -0.0046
